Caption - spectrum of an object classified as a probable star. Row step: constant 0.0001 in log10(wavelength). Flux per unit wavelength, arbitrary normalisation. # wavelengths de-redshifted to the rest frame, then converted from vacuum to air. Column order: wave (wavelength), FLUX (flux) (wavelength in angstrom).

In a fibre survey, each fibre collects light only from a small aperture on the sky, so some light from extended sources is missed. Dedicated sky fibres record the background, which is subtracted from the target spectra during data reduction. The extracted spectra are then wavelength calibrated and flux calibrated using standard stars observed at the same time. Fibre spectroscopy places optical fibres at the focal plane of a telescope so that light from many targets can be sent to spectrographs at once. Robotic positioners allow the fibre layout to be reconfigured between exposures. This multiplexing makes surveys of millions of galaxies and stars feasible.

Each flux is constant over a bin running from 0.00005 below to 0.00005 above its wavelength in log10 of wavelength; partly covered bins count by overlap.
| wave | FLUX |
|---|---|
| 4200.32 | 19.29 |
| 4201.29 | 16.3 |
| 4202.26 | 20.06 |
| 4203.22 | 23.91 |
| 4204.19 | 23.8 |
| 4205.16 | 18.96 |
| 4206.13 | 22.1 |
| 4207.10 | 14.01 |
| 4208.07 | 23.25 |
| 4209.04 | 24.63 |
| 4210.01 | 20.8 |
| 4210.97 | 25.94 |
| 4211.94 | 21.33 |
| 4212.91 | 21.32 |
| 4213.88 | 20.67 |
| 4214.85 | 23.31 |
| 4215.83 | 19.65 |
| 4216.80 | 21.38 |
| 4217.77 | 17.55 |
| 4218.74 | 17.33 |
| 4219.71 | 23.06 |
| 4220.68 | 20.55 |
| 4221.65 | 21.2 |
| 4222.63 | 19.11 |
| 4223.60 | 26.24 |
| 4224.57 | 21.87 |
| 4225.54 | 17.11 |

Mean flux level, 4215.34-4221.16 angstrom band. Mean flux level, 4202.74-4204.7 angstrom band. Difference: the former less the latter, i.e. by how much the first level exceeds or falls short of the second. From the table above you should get -3.9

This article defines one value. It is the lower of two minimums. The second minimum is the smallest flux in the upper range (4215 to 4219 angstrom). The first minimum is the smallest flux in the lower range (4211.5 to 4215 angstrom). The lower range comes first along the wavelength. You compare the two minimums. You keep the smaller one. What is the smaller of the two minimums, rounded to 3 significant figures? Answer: 17.3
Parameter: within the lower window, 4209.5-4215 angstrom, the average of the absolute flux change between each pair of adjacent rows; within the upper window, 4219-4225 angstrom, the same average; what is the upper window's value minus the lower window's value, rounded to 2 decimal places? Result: 0.74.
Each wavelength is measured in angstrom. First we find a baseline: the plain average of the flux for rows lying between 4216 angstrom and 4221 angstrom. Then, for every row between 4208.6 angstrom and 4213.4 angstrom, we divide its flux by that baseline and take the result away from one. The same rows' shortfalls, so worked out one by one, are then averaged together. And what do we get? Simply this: -0.14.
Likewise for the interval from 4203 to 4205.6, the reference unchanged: -0.11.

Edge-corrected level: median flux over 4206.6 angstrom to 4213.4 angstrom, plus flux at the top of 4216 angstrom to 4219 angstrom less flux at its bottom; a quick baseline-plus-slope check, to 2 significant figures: 17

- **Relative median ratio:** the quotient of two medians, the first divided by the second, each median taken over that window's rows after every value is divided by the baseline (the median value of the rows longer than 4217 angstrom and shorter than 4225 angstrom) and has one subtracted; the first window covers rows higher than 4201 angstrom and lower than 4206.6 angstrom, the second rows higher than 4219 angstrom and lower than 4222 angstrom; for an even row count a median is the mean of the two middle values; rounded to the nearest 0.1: 0.6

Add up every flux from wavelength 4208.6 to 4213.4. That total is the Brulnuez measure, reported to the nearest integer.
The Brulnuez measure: 114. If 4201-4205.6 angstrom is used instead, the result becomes 103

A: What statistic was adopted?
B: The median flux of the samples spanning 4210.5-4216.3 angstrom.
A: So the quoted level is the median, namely 21.3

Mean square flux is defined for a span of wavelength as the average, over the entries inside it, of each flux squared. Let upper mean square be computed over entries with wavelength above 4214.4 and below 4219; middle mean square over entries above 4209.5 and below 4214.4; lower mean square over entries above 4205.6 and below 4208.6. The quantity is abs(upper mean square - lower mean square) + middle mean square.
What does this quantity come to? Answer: 498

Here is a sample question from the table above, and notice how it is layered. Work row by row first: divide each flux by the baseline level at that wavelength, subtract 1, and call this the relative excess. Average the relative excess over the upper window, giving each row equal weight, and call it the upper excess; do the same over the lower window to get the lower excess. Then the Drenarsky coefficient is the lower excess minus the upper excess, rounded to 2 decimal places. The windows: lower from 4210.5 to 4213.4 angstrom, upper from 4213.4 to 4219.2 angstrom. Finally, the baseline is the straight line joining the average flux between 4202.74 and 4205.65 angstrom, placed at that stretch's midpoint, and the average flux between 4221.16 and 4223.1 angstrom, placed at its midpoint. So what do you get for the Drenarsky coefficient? 0.11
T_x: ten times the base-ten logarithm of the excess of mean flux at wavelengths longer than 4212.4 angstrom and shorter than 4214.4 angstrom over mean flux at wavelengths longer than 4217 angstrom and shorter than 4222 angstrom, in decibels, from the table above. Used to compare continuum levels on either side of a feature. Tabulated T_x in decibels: 0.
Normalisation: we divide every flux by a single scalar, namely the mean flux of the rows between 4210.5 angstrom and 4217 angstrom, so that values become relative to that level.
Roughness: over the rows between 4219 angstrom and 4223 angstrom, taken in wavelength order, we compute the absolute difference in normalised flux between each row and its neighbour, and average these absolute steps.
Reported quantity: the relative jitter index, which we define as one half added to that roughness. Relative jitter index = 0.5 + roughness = 0.58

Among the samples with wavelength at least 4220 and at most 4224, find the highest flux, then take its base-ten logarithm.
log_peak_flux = 1.42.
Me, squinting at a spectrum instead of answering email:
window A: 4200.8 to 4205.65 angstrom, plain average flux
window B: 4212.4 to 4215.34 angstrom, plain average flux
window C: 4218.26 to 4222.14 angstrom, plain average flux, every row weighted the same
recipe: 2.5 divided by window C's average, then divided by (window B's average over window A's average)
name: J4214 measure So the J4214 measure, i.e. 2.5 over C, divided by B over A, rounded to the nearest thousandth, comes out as 0.115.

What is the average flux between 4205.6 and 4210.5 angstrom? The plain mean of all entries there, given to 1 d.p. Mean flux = 21.0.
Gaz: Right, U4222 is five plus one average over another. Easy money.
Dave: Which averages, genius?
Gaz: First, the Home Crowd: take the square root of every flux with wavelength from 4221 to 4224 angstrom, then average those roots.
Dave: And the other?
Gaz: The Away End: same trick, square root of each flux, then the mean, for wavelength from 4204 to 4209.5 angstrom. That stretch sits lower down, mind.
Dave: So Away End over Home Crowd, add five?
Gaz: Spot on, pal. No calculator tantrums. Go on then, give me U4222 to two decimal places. 5.97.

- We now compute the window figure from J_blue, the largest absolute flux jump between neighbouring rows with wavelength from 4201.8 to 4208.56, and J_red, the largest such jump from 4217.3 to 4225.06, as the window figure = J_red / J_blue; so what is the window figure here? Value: 0.77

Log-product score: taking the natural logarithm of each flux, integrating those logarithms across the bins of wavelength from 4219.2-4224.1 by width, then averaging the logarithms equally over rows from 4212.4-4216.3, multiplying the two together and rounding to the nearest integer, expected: 46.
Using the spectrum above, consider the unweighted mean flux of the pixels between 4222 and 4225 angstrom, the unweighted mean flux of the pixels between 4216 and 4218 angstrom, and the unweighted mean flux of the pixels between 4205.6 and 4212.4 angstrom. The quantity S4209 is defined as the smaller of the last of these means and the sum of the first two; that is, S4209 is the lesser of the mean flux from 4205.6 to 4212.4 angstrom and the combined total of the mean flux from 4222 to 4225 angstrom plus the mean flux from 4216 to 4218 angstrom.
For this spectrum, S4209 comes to 21.7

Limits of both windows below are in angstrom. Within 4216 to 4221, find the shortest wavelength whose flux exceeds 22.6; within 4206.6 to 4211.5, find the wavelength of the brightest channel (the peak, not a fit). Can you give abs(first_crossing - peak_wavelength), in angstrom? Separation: 8.7 angstrom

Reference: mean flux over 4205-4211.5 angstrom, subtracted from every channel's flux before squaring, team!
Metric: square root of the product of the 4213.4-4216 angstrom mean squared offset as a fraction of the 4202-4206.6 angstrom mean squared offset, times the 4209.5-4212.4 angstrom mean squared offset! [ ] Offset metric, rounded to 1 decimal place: 2.0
